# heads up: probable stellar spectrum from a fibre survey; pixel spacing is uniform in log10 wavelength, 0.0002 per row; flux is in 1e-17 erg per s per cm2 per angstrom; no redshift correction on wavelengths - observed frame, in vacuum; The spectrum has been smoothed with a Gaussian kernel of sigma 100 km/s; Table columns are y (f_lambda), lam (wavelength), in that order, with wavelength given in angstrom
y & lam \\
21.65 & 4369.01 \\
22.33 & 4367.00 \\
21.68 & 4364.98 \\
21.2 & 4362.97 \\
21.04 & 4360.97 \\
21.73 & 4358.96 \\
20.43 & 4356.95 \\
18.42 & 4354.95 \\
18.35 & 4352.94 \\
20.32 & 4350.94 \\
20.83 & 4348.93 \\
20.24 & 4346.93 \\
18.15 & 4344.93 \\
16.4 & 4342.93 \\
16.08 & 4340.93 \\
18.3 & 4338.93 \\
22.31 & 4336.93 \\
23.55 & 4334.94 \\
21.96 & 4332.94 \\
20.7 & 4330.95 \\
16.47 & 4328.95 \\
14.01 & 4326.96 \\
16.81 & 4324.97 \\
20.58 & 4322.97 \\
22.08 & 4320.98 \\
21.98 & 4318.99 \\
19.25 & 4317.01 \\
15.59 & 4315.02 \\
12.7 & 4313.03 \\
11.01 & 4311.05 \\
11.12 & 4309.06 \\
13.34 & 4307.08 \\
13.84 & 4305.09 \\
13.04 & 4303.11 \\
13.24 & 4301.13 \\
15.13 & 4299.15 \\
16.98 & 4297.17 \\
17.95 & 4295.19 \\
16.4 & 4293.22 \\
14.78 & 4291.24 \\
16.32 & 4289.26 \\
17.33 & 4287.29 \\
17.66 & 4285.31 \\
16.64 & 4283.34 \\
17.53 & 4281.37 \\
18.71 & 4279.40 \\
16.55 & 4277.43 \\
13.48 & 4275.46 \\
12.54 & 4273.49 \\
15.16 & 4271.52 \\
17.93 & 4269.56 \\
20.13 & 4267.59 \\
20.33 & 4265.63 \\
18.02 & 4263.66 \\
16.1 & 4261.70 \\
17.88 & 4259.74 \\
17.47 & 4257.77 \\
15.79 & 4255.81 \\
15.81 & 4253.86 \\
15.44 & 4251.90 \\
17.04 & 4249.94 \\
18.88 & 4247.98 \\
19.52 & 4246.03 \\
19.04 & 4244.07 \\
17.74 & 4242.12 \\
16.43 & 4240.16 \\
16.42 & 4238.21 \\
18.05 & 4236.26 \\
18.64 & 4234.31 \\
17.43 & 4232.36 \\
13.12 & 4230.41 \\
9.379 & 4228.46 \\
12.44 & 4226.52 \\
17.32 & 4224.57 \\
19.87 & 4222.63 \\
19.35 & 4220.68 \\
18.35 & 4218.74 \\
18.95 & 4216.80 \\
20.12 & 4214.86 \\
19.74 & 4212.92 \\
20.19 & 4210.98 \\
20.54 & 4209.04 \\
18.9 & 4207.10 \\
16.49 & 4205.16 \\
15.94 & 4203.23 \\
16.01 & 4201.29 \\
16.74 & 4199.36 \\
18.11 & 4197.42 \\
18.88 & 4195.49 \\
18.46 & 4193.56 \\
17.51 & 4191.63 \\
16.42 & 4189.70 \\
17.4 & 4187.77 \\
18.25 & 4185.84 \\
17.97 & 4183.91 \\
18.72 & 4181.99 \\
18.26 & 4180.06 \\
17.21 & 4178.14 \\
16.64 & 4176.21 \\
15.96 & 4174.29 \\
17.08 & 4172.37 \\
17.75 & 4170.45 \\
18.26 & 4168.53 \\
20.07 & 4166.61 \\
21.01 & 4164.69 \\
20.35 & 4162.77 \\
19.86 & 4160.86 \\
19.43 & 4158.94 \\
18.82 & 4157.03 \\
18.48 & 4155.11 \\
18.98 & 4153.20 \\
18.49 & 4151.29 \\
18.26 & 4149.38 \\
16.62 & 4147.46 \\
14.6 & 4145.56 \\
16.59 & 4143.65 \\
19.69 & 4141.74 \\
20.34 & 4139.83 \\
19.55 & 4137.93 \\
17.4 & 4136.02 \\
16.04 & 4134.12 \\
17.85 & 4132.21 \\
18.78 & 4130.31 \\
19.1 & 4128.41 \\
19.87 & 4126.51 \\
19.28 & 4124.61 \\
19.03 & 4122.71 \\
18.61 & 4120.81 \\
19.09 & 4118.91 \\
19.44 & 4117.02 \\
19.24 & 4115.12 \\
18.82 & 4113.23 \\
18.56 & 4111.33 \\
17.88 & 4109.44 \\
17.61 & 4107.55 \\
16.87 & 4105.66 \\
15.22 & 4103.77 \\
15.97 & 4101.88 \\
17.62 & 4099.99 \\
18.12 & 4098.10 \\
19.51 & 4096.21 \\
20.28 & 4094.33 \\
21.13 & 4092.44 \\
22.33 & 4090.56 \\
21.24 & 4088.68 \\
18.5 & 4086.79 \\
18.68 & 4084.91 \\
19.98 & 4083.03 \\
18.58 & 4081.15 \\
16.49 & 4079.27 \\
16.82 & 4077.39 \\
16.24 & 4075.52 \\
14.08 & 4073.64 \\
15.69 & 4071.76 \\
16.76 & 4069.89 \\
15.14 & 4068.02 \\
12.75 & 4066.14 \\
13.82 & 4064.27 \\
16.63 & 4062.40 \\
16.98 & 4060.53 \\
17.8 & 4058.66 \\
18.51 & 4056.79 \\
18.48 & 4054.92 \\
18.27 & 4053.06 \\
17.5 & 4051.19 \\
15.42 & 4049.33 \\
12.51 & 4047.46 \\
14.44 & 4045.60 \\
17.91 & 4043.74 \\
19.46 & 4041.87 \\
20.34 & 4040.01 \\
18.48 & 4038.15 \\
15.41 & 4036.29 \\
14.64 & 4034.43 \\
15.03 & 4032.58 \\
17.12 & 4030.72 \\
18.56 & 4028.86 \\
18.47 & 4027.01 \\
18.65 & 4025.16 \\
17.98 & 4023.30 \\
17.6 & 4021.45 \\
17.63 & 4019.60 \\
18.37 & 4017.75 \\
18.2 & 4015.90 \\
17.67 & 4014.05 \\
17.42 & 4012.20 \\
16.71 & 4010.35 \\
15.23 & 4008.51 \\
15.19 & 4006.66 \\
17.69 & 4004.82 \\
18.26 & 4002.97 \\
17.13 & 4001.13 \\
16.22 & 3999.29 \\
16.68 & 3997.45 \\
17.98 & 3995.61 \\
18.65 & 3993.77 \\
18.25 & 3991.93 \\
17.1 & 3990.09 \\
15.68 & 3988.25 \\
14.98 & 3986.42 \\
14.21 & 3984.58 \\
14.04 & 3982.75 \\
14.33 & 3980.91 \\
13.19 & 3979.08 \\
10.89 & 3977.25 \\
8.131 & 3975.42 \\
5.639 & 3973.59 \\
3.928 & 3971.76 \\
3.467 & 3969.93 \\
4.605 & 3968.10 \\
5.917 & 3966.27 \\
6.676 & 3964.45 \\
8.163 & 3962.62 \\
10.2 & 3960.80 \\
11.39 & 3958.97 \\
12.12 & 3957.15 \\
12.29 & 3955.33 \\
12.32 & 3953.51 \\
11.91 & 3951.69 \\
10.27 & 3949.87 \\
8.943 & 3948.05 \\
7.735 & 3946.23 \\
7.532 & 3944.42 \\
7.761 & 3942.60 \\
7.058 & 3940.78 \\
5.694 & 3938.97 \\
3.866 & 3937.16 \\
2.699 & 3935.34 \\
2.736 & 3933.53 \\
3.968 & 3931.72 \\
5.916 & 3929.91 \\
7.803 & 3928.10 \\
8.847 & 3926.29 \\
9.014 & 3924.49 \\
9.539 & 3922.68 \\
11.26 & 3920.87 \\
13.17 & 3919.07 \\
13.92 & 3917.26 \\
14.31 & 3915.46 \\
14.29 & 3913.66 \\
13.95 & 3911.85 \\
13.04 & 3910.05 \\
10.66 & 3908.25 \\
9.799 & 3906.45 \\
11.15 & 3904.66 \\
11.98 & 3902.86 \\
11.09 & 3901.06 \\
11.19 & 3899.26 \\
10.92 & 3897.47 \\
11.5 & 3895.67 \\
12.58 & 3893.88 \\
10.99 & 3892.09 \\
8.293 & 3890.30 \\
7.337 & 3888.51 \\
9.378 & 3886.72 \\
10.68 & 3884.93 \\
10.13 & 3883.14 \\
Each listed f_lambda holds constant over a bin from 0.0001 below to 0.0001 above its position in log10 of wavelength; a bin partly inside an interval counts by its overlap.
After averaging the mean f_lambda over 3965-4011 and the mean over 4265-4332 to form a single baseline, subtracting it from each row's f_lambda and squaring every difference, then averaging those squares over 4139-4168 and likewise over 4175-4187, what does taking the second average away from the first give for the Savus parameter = 9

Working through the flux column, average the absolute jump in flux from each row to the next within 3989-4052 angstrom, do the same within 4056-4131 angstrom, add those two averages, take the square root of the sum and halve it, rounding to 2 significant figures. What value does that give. 0.73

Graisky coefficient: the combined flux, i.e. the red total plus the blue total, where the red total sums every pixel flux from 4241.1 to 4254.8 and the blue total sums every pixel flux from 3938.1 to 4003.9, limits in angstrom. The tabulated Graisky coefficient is 533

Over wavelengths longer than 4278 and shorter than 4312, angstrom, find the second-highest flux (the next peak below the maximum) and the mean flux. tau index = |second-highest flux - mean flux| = 2.6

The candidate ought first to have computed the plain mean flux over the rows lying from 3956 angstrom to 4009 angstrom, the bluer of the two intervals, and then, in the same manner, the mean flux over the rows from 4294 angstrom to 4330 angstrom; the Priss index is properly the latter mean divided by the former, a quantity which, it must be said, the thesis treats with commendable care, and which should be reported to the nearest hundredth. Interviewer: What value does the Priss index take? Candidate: 1.26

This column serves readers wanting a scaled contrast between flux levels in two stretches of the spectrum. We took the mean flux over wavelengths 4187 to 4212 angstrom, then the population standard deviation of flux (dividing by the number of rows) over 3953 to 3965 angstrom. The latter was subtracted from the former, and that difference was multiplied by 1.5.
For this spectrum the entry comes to 23.6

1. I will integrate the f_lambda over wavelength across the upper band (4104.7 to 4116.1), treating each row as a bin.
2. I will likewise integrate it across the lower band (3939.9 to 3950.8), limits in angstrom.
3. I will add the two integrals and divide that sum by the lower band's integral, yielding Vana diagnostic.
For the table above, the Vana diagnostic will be 3.3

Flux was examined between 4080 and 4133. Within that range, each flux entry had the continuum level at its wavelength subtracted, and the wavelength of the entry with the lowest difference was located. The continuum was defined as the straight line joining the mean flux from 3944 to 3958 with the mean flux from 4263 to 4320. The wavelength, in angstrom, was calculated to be 4103.77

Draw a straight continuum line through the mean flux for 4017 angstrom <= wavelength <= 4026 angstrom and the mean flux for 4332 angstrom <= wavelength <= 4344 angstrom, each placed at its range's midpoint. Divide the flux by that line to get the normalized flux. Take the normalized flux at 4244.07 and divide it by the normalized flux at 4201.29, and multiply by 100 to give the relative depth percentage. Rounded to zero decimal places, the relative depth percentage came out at 117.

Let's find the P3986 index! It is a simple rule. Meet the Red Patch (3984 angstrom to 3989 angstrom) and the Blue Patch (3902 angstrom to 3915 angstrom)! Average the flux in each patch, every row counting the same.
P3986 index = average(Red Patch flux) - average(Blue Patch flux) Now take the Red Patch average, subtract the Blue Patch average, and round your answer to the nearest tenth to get 2.8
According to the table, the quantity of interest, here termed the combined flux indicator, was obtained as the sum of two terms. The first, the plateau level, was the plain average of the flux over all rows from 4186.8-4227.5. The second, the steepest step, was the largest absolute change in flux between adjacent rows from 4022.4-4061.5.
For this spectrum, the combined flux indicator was 21.5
